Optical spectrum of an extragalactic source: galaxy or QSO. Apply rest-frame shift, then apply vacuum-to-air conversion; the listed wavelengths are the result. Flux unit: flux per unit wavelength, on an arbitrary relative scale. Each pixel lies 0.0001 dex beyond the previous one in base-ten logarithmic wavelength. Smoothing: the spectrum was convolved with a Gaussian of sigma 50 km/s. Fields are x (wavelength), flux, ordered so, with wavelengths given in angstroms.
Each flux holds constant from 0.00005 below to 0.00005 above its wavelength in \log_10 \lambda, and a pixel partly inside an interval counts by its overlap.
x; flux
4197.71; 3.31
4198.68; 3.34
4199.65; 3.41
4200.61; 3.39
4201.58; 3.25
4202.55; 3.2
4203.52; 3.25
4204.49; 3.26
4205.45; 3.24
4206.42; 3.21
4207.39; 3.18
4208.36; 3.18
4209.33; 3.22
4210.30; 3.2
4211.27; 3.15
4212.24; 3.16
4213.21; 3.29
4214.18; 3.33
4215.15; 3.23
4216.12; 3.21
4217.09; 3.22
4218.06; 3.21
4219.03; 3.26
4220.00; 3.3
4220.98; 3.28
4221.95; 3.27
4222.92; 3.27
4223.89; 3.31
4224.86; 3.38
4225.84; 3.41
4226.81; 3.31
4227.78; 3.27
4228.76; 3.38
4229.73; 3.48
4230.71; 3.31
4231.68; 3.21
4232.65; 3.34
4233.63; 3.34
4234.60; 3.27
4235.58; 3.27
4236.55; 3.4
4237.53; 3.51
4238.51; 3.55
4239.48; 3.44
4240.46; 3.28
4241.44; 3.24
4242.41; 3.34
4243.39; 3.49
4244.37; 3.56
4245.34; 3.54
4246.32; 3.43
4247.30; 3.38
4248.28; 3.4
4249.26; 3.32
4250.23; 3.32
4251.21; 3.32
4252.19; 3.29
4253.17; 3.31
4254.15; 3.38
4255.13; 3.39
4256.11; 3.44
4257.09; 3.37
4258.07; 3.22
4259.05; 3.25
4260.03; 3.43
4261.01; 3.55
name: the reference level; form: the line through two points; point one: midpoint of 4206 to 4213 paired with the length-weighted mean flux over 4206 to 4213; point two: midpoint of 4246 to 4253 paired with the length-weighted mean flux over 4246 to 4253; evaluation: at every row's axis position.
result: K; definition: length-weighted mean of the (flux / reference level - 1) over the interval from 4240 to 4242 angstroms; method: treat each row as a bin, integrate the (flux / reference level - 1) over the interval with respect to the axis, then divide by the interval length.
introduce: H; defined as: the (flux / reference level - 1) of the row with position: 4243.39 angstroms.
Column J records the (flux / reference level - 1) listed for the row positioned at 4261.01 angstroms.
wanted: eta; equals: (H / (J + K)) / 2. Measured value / 0.8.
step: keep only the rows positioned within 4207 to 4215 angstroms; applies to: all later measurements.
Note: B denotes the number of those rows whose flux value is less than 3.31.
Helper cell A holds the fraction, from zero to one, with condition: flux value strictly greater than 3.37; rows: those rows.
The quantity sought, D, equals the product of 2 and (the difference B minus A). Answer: 14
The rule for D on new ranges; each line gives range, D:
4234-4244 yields 7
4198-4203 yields 3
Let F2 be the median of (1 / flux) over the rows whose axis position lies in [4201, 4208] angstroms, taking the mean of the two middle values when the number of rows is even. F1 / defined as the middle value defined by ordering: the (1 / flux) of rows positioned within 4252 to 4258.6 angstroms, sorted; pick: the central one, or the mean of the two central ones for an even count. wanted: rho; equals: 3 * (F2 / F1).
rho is 3.12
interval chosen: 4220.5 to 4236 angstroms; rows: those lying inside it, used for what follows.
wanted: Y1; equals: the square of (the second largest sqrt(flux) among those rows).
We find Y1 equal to 3.41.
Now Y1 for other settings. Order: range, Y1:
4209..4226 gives 3.38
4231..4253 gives 3.55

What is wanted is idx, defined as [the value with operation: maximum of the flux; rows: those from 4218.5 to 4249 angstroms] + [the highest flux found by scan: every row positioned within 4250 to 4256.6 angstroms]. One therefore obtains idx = 7.00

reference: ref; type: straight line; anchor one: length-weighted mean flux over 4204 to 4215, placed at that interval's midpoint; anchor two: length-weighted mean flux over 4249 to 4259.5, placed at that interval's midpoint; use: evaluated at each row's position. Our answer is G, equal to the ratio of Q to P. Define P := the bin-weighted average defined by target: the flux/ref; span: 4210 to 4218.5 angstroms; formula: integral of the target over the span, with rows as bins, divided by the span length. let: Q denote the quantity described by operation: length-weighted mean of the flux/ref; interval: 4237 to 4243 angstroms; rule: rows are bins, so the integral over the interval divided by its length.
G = 1.03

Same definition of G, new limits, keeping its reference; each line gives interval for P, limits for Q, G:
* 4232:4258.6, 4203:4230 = 0.99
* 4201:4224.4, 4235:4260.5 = 1.02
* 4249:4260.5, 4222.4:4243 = 1.02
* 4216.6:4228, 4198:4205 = 1.02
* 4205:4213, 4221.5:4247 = 1.04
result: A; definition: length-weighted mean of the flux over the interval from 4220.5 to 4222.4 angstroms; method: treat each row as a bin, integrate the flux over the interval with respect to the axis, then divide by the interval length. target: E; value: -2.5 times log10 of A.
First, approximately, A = 3.28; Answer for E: -1.29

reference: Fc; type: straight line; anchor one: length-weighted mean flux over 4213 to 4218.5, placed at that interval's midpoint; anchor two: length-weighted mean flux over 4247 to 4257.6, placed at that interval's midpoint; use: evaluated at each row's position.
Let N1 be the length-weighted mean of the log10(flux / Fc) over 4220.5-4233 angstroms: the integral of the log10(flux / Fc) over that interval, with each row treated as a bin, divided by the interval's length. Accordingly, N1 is 0.006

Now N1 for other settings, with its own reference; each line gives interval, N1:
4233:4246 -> 0.011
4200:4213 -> 0.000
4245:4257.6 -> 0.003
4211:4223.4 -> -0.001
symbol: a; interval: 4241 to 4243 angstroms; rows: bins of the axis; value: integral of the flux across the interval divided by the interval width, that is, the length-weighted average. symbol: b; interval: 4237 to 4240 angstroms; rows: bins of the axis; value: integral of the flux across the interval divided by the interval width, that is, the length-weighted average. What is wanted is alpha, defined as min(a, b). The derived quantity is 3.31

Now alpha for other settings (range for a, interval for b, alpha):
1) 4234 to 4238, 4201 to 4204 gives 3.23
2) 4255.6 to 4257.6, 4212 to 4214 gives 3.25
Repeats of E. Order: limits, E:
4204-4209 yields -1.27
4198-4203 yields -1.30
